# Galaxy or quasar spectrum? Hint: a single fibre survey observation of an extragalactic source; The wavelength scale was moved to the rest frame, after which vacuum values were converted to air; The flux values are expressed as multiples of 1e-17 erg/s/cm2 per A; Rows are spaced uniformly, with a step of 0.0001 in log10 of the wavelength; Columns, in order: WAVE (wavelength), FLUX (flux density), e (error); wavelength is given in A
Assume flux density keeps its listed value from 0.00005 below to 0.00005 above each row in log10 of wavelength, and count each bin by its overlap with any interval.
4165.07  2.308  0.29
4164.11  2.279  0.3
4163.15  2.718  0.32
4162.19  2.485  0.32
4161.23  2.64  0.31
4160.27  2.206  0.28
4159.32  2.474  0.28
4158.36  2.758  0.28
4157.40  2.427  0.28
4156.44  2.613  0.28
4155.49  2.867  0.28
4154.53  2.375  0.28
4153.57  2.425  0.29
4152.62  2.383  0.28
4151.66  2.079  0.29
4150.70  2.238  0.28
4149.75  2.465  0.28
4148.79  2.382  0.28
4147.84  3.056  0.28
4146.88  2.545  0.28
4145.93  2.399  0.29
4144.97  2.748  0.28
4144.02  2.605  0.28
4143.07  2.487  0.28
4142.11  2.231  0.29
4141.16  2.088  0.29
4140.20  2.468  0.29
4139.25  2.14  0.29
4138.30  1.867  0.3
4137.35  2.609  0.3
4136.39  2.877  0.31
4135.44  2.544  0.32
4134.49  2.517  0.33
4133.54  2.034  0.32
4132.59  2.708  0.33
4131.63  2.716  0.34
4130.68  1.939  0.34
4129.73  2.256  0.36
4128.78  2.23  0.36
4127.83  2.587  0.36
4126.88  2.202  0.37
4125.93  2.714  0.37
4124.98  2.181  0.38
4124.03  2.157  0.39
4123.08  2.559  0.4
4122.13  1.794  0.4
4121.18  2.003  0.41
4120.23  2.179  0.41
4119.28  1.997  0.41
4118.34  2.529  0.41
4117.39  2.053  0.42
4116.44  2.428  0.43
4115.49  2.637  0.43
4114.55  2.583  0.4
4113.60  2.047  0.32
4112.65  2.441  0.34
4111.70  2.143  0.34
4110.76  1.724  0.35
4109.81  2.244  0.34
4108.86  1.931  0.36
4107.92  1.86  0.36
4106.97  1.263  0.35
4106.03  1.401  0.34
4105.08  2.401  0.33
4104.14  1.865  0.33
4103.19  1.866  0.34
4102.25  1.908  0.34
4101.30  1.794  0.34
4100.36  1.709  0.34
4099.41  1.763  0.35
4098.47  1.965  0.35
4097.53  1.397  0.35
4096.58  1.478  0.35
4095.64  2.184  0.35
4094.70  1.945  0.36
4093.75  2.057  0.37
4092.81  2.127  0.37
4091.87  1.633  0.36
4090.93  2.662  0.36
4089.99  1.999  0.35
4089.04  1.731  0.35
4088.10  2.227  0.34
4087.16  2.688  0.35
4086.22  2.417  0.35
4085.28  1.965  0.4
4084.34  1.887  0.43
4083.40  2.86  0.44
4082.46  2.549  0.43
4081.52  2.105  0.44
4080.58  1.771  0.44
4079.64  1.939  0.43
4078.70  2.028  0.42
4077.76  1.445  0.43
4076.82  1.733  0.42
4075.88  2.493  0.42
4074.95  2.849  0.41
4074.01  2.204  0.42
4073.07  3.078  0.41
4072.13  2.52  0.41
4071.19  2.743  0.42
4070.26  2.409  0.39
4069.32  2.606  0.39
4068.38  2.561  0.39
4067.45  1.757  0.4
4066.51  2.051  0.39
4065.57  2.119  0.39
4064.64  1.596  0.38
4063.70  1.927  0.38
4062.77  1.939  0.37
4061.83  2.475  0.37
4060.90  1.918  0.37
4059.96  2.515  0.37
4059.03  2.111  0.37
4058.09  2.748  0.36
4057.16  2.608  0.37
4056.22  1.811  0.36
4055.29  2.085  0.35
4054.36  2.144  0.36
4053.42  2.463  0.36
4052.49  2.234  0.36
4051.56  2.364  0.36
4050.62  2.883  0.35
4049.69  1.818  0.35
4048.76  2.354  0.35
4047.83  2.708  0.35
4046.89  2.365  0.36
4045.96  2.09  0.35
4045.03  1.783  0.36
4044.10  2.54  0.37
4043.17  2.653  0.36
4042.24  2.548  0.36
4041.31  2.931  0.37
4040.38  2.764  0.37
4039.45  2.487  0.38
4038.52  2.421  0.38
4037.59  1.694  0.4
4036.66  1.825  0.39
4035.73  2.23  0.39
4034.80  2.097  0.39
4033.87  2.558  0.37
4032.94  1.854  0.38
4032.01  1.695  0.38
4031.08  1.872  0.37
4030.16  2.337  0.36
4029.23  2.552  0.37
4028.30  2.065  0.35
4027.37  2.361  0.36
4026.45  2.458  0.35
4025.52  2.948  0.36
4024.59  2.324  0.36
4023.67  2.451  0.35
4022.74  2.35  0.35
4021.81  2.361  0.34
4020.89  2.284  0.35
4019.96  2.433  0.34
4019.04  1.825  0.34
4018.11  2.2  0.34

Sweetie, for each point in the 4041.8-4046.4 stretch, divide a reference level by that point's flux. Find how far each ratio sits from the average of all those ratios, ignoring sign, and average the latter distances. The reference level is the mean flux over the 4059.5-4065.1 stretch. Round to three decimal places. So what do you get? 0.131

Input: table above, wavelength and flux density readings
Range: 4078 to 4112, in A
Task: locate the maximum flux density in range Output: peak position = 4083.40 A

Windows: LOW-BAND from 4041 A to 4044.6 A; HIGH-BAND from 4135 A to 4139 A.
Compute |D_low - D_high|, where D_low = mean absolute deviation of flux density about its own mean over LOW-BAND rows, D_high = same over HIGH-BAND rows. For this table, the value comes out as 0.17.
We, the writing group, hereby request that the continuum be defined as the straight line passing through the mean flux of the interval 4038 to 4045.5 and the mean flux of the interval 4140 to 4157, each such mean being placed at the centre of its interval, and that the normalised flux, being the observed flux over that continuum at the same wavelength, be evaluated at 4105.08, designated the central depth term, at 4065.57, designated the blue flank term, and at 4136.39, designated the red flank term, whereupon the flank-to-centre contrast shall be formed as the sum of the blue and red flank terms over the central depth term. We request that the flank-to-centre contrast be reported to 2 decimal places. 2.08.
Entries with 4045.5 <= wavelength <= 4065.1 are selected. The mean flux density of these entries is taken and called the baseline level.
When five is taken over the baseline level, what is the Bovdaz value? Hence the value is 2.23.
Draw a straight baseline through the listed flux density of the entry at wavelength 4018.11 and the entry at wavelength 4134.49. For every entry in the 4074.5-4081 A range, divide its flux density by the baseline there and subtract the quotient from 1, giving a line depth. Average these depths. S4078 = 0.14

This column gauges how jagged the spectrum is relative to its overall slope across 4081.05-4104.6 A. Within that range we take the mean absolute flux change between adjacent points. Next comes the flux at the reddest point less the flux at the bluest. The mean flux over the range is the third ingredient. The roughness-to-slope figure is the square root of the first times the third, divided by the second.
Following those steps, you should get -3.5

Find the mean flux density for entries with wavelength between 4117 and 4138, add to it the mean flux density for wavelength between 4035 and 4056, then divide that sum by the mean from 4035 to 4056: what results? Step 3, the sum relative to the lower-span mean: 2.00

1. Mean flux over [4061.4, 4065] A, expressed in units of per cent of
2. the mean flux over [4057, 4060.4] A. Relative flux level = 80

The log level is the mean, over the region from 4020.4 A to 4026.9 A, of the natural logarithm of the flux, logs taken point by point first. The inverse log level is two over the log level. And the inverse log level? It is 2.2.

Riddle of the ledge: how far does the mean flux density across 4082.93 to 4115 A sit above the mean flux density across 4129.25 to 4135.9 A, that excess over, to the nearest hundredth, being -0.38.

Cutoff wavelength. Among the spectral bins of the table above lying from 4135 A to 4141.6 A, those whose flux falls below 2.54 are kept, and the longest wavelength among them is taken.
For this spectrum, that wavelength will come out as 4141.16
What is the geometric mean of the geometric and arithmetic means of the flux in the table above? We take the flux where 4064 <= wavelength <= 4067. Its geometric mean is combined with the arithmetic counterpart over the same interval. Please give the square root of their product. 1.9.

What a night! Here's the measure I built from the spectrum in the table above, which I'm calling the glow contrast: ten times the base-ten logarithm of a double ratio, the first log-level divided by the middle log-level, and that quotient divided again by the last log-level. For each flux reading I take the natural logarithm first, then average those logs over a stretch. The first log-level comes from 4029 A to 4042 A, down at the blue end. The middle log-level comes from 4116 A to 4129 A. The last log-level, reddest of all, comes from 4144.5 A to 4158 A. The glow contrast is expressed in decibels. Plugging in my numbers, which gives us 0.30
